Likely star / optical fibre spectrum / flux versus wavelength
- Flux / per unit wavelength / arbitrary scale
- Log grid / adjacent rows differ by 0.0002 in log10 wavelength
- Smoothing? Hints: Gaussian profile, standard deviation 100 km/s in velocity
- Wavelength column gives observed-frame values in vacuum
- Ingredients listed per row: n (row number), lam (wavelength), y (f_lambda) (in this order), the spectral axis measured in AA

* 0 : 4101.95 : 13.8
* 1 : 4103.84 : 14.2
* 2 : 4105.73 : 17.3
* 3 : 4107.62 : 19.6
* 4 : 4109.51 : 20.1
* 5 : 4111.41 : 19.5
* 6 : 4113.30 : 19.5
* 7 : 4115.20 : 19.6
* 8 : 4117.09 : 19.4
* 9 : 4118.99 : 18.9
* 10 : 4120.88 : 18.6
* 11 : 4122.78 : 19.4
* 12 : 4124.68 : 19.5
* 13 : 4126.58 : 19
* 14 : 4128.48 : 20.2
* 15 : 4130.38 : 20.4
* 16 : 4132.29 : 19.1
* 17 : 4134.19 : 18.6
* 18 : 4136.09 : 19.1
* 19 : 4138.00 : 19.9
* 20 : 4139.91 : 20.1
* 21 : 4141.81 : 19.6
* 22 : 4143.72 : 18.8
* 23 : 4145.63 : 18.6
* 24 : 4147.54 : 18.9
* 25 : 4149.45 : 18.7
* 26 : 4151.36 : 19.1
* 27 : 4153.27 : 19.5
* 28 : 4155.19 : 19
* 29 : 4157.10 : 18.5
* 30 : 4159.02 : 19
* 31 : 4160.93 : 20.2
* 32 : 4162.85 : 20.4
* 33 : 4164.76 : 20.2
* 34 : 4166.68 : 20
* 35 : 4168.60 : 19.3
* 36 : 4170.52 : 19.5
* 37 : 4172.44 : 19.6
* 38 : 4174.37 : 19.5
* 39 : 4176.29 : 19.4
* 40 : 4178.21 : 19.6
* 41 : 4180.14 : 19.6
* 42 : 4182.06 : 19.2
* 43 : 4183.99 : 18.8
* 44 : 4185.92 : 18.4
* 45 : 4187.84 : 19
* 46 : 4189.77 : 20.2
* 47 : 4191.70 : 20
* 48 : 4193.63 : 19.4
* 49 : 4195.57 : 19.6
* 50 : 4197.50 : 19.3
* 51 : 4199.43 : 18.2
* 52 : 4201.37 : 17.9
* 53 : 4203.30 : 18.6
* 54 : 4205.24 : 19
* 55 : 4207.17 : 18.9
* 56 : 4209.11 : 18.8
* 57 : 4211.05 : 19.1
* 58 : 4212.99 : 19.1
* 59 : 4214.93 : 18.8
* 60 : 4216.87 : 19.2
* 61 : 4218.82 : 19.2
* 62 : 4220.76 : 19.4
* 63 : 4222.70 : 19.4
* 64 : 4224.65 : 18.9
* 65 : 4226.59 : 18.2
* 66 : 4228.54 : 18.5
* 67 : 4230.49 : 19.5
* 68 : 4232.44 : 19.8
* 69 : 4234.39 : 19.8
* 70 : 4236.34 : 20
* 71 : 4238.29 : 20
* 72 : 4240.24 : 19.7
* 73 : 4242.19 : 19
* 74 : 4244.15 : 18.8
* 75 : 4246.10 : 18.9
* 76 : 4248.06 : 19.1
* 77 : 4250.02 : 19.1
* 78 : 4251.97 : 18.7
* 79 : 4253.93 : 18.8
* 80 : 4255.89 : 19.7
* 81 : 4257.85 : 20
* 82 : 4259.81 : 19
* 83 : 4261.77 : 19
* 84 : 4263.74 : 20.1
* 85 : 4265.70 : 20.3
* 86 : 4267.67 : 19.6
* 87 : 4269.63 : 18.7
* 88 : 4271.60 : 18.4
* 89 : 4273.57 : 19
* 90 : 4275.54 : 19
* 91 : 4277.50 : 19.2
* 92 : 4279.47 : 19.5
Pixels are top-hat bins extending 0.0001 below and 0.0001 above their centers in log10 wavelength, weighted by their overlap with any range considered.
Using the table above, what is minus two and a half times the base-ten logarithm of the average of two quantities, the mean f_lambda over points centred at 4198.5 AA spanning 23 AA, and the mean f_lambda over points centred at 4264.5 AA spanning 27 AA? -3.21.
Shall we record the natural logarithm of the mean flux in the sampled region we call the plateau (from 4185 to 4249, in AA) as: 2.952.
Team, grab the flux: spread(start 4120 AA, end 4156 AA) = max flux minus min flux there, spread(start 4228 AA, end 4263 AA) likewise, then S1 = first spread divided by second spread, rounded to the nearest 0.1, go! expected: 1.2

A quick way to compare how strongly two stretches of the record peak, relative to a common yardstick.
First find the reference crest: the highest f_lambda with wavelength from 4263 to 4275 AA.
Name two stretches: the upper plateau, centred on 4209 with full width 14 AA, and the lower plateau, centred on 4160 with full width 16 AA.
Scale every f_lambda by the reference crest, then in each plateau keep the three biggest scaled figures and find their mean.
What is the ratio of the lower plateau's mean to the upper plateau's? 1.06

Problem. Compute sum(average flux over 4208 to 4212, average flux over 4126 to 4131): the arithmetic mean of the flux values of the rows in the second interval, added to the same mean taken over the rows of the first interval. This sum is 38.8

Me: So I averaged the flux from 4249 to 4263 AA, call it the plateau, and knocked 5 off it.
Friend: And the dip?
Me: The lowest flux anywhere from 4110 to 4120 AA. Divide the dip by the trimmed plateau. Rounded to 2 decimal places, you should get 1.33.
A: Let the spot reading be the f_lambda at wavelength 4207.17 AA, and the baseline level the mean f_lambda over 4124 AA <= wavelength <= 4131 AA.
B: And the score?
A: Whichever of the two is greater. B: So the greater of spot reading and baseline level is 19.8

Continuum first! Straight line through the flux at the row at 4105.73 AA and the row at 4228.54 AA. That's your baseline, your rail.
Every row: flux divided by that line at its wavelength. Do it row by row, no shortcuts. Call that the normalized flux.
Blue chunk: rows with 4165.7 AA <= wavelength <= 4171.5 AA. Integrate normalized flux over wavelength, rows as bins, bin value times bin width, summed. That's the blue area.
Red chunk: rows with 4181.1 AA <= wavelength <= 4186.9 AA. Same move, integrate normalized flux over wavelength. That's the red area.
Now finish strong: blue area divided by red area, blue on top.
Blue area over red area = 1.05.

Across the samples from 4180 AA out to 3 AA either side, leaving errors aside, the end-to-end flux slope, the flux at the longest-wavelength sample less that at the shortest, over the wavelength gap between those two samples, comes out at -0.10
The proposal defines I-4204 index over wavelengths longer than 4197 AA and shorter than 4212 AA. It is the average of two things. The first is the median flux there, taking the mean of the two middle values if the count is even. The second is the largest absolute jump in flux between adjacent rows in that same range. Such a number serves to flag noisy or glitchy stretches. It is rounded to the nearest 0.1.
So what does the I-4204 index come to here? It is 10.0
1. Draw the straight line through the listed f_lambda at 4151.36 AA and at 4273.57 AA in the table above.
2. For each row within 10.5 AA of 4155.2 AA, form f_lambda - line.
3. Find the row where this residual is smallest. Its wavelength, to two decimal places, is 4157.10 AA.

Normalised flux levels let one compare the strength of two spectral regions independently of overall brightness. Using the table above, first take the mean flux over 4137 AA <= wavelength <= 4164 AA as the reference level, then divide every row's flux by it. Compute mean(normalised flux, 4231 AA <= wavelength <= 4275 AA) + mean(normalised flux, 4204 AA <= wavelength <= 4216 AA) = 1.98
